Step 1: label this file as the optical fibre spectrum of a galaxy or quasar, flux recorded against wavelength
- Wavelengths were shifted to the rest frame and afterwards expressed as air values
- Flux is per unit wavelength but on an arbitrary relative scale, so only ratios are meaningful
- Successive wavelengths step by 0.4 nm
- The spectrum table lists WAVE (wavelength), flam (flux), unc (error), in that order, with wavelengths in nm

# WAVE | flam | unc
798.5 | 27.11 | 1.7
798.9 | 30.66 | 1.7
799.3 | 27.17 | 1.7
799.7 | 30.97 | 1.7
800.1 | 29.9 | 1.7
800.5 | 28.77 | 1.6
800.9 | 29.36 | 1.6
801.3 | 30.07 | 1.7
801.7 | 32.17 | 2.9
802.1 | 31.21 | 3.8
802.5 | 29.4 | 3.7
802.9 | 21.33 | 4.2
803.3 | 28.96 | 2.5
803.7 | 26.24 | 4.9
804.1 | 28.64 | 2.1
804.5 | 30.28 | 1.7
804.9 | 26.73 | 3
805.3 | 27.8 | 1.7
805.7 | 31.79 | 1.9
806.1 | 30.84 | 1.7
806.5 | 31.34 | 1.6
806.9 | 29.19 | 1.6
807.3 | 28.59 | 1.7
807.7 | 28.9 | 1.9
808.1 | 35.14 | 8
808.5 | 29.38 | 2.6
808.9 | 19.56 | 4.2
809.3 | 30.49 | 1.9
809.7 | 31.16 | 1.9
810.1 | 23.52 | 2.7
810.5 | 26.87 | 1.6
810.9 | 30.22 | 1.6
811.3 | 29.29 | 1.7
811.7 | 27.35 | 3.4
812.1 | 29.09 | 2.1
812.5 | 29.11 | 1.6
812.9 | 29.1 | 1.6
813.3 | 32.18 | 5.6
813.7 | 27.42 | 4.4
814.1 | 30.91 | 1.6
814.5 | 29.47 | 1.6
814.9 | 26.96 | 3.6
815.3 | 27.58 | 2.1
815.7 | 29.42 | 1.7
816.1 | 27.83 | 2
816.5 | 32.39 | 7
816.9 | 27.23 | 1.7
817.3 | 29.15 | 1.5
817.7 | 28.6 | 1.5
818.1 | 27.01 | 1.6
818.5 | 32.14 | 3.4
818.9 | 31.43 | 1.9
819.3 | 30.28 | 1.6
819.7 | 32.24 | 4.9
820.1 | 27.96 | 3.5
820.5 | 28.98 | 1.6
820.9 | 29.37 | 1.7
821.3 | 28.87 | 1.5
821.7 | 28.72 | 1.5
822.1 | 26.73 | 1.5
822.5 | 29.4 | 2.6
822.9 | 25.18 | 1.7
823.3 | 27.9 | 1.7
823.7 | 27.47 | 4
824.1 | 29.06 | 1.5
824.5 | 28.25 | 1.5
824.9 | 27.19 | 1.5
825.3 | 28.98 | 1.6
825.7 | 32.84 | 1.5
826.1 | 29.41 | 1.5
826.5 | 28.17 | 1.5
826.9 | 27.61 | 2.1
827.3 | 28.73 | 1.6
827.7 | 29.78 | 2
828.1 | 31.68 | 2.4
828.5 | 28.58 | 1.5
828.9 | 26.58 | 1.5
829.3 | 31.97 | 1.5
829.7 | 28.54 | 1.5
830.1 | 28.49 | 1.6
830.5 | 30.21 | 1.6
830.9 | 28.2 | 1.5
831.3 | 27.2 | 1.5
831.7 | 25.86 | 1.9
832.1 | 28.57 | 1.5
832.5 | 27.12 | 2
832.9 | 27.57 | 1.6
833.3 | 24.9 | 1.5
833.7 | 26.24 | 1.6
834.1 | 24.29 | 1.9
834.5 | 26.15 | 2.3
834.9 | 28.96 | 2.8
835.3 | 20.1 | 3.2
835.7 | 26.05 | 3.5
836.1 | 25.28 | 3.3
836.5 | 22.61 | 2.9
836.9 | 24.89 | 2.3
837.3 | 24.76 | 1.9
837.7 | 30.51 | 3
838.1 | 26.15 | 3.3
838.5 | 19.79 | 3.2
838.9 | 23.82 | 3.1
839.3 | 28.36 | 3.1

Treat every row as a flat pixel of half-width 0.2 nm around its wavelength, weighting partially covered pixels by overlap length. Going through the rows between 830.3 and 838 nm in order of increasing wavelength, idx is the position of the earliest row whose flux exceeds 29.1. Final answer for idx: 830.5 nm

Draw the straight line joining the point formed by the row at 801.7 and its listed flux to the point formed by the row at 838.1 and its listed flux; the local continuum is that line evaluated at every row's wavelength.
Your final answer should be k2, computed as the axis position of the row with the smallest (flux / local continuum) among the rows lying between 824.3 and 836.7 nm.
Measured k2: 835.3 nm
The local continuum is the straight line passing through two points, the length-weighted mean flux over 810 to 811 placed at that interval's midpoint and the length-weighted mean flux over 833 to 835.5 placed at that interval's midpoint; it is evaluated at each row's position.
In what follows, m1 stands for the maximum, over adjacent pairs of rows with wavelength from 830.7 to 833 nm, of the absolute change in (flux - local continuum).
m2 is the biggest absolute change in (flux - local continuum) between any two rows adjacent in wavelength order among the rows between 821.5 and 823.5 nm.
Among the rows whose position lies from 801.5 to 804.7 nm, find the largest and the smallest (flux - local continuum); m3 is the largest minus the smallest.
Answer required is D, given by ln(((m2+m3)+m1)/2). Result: 2.18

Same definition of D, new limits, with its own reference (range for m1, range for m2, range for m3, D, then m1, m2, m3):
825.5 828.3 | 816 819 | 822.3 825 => 1.85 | 3.4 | 5.2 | 4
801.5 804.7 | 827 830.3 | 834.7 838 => 2.49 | 8.0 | 5.4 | 11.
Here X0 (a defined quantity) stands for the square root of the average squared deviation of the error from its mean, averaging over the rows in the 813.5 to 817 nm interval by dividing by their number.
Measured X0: 1.7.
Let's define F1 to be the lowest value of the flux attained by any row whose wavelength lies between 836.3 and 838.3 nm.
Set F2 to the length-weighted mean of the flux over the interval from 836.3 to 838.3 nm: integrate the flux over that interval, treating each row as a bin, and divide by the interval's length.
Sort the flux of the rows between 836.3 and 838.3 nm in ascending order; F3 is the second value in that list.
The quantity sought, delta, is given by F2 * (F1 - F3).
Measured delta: -55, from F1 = 22.61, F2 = 25.8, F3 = 24.76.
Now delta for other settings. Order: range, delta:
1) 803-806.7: -14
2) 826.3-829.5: -30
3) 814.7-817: -8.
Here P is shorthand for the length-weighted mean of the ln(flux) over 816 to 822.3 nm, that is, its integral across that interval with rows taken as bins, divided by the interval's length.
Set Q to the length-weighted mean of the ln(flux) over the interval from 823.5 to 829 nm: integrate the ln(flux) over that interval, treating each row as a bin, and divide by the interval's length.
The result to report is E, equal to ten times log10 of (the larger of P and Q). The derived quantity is 5.28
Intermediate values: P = 3.38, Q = 3.36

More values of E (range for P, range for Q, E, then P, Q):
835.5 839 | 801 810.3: 5.25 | 3.21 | 3.35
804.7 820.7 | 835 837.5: 5.27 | 3.37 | 3.18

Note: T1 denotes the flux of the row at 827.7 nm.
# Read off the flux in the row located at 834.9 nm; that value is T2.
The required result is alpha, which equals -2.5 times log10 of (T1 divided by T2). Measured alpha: -0.03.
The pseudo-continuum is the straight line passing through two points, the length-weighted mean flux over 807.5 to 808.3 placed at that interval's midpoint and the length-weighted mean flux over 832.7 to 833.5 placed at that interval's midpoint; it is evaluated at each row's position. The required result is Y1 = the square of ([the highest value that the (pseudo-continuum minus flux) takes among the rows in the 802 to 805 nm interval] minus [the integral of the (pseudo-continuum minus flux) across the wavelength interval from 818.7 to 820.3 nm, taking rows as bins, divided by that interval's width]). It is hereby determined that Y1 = 168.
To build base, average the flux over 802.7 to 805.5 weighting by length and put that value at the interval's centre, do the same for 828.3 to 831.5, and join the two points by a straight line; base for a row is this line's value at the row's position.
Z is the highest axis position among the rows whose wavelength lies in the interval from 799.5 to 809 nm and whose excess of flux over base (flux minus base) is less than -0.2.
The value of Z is 808.9 nm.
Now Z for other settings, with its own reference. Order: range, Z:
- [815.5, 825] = 824.9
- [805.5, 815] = 814.9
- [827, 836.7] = 836.5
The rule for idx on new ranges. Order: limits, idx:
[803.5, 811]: 804.5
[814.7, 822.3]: 815.7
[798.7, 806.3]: 798.9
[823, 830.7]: 825.7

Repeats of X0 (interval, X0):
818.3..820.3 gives 1.2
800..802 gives 0.5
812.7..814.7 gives 1.7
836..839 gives 0.5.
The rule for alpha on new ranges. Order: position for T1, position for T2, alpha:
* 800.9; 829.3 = 0.09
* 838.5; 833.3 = 0.25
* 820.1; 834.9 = 0.04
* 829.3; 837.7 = -0.05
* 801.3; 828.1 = 0.06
